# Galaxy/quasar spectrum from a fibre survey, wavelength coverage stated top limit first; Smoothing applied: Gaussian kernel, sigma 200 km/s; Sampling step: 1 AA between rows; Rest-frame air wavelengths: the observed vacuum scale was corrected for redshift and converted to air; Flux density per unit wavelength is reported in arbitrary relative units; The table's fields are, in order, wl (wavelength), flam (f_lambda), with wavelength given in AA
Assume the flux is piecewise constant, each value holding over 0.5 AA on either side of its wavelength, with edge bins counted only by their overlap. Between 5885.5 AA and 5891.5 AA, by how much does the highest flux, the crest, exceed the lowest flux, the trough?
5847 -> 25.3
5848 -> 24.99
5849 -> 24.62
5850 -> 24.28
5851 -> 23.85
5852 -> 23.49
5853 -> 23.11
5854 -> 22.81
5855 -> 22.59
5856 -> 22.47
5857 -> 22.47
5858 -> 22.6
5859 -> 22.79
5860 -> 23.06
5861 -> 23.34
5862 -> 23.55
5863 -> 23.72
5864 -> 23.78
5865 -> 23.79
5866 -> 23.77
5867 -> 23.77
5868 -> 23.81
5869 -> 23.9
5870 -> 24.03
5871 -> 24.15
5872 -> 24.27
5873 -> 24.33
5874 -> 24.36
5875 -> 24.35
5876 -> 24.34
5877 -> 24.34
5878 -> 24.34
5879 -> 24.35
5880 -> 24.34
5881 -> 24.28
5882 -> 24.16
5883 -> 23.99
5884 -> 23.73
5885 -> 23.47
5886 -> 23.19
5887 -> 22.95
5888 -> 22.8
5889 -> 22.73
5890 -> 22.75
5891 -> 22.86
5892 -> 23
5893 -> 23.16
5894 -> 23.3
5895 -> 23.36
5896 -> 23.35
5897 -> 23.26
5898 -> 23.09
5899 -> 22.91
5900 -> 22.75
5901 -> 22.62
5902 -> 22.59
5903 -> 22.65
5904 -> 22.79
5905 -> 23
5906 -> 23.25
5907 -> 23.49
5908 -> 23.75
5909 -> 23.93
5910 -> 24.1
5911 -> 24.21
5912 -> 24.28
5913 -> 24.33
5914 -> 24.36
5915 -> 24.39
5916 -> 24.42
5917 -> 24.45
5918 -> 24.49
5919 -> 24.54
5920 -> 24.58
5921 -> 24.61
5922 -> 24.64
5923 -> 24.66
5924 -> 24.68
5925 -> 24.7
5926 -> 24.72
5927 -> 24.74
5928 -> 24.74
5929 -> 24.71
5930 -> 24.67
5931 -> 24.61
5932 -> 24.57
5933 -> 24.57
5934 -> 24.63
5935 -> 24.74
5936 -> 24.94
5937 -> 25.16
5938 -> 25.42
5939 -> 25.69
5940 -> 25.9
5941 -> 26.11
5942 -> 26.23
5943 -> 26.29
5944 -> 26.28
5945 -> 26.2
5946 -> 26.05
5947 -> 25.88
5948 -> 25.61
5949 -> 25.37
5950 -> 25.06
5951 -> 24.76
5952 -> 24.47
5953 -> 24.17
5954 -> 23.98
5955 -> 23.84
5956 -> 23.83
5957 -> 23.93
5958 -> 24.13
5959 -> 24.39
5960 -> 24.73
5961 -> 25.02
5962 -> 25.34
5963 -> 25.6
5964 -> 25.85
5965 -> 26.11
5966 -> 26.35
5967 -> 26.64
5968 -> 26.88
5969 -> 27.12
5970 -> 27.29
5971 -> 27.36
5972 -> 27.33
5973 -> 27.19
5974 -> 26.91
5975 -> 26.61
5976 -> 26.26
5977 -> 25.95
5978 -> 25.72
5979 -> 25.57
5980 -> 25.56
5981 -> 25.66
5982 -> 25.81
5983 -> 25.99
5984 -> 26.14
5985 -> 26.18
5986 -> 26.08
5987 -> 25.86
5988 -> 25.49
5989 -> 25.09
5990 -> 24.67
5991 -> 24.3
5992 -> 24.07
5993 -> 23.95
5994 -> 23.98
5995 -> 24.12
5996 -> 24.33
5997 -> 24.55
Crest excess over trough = 0.46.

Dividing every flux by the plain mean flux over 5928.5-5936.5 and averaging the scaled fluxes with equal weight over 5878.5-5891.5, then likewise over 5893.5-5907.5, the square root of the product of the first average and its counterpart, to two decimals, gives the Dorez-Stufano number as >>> 0.94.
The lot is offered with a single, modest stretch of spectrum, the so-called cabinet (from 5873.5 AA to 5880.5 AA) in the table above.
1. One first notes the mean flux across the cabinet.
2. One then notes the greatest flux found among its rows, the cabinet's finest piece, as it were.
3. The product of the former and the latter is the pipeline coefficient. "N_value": 593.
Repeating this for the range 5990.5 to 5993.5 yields 586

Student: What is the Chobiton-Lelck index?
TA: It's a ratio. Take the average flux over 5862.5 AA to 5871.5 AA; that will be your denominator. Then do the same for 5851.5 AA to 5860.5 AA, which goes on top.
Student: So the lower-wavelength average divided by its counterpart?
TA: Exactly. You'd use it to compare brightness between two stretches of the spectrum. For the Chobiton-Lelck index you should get 0.96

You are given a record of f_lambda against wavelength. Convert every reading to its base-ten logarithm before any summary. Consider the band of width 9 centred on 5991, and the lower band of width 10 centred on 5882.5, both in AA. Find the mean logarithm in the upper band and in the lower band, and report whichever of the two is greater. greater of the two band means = 1.39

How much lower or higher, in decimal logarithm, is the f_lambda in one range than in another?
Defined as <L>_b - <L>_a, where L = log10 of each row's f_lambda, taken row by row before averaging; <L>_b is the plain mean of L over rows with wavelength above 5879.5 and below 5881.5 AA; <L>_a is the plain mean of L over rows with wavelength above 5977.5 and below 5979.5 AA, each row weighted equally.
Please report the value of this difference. -0.023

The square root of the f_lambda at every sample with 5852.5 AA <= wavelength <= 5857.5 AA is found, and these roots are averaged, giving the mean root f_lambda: 4.76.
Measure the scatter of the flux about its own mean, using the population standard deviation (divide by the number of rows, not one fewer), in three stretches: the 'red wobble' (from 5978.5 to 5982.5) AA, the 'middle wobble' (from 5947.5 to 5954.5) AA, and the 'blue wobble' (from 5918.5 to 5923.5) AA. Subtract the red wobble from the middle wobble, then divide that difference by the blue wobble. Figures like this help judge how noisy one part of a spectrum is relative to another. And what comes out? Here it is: 10.8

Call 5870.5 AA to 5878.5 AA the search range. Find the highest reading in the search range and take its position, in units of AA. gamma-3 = 5874 AA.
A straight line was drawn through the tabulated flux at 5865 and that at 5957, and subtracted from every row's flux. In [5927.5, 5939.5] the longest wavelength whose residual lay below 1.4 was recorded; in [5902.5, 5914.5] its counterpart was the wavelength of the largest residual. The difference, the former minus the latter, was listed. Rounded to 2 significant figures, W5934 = 23 AA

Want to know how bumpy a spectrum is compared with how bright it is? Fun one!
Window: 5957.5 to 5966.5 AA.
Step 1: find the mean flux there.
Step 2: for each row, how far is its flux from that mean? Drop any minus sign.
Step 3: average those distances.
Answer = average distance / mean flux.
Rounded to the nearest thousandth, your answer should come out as 0.025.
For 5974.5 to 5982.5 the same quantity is 0.011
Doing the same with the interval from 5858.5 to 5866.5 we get 0.013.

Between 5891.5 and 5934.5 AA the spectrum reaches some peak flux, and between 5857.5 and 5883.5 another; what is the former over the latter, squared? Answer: 1.03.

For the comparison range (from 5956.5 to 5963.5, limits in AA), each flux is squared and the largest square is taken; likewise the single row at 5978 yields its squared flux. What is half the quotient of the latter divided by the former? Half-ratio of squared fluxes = 0.505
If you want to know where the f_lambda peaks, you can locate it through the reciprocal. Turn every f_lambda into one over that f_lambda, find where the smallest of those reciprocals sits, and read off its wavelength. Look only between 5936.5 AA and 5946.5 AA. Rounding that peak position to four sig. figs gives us 5943 AA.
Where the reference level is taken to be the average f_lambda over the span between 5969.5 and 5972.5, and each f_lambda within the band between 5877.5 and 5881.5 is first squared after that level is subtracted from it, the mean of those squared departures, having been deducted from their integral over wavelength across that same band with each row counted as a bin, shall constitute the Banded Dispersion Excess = 27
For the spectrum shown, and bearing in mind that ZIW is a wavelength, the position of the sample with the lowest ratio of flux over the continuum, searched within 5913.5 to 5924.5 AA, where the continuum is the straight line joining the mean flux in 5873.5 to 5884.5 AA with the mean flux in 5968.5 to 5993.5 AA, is 5914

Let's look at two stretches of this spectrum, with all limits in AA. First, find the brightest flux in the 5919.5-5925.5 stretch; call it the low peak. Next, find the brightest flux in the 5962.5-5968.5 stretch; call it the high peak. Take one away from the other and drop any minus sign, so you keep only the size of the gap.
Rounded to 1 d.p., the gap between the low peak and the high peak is 2.2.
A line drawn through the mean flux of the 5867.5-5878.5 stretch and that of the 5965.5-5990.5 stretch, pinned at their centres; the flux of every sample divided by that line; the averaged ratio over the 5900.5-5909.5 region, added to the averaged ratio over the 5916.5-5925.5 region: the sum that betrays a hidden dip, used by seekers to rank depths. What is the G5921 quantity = 1.91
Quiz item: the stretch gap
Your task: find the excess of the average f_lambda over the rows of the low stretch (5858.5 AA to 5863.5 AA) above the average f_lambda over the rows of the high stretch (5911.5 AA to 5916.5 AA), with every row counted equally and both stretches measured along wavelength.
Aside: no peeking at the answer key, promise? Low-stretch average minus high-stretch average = -1.06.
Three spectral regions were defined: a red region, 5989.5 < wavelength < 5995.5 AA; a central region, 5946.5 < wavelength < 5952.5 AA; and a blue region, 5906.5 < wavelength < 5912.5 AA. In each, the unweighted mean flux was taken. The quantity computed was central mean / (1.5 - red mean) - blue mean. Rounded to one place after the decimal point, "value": -25.1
